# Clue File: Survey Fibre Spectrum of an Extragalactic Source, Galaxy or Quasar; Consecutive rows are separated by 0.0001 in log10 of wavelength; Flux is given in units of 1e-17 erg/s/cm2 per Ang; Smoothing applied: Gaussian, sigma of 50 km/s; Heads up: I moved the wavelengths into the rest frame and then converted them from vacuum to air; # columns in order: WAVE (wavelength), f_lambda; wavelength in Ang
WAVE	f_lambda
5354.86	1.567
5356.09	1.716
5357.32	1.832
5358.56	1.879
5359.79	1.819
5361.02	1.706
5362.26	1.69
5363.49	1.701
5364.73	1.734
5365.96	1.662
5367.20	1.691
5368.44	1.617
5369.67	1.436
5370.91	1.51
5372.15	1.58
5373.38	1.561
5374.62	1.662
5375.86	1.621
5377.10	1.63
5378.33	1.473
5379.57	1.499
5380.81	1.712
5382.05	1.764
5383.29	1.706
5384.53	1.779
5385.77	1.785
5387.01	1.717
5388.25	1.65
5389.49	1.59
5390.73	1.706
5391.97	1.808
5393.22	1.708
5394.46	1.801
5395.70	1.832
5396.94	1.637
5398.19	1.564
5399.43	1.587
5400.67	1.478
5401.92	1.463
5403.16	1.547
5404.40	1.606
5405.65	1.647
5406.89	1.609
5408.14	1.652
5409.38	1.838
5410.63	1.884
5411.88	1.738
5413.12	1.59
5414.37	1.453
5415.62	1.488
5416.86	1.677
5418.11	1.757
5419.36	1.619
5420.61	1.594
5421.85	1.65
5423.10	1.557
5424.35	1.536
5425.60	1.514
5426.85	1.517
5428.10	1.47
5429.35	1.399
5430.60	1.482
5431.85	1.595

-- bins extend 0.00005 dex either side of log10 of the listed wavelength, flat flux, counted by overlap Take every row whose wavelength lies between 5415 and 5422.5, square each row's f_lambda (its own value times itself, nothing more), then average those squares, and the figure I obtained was 2.67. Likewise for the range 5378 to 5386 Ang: 2.82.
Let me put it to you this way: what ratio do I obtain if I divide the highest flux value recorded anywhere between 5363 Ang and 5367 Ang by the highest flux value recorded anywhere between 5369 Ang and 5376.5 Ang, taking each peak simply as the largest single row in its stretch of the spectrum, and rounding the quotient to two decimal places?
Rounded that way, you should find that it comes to 1.04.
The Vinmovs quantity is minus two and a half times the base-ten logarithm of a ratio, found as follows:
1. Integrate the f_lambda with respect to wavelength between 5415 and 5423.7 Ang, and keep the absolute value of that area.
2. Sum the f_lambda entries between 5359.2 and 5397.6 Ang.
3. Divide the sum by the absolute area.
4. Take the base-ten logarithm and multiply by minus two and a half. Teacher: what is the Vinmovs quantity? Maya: -1.4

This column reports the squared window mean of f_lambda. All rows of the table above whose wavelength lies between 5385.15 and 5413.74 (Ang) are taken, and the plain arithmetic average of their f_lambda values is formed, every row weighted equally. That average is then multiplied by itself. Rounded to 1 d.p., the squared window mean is 2.8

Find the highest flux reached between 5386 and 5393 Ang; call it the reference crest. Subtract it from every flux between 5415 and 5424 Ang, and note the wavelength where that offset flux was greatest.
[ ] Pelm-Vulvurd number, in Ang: 5418.11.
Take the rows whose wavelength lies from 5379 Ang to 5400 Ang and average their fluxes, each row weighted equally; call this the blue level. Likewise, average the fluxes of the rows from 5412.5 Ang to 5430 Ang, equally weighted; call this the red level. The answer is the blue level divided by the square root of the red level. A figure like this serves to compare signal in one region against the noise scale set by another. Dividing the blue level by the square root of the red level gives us 1.36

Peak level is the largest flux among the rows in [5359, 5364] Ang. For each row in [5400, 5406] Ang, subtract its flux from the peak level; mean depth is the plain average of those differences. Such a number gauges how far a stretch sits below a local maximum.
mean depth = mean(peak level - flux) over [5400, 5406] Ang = 0.27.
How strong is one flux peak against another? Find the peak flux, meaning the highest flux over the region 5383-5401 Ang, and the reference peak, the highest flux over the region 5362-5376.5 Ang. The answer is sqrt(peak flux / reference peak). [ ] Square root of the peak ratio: 1.03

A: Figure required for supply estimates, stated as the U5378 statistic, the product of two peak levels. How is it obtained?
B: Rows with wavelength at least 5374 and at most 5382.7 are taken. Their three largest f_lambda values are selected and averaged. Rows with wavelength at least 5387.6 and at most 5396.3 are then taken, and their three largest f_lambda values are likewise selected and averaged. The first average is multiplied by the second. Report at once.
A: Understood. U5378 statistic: 3.1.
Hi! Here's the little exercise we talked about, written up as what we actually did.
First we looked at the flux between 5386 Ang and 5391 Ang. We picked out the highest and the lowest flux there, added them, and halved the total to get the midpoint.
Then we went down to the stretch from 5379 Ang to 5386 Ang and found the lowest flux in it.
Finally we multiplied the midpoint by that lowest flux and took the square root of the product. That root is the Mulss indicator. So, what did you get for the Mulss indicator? 1.57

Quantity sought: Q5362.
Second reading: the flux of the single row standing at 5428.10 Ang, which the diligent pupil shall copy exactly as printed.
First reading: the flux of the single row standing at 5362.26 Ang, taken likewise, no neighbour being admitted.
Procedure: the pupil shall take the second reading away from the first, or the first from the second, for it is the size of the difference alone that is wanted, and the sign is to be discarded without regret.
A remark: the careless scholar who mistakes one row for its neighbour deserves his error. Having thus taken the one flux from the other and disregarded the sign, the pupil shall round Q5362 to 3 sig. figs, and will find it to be 0.220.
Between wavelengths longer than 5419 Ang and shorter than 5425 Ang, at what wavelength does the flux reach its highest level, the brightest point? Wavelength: 5421.85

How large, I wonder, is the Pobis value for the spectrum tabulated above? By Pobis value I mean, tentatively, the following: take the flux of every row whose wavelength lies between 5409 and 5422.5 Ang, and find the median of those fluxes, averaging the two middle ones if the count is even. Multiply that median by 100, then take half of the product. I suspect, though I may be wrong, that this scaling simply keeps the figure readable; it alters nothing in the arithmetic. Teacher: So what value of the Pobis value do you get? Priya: 82.5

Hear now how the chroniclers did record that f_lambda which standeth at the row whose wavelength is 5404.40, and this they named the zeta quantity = 1.606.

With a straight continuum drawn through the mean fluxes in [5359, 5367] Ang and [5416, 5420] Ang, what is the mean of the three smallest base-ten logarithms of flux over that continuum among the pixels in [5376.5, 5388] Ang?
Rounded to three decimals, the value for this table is -0.047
